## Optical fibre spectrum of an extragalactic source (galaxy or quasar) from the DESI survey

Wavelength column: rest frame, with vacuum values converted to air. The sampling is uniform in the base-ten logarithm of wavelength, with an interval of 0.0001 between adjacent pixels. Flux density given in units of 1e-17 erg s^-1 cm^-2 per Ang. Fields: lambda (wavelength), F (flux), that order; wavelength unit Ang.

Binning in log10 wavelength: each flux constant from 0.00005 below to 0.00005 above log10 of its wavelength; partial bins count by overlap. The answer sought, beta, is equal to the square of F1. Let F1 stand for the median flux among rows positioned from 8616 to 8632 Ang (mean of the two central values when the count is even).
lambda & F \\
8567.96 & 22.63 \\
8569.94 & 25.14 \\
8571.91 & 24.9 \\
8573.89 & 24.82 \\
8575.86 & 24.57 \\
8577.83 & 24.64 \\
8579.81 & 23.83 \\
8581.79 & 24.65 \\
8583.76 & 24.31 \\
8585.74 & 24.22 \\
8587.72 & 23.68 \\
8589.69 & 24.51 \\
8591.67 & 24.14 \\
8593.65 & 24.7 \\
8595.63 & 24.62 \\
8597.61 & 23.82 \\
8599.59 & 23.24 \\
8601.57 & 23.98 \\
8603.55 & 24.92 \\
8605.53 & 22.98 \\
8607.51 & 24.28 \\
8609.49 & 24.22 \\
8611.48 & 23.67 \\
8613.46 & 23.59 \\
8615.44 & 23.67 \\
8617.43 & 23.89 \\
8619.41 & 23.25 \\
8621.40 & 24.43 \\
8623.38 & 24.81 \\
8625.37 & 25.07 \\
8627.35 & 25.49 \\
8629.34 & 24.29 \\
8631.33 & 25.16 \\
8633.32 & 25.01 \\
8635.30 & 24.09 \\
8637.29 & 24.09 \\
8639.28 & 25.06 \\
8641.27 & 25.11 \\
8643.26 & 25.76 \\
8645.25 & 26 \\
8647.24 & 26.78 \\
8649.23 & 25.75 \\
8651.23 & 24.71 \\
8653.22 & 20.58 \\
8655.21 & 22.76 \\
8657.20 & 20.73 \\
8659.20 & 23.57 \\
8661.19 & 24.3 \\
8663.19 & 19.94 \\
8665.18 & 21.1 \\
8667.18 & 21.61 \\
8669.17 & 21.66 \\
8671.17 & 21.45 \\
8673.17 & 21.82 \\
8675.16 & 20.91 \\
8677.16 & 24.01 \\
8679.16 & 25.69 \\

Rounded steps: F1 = 24.6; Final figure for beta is 606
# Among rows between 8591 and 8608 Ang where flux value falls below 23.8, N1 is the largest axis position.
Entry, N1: 8605.53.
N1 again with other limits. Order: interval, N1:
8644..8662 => 8659.20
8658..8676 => 8675.16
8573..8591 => 8587.72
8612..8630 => 8619.41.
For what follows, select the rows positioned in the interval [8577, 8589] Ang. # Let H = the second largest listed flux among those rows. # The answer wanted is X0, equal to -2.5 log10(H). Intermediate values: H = 24.64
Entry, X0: -3.48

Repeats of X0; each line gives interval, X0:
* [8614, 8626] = -3.49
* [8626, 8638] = -3.50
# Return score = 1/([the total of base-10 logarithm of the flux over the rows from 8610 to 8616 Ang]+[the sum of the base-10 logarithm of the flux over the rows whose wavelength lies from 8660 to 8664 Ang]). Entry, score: 0.147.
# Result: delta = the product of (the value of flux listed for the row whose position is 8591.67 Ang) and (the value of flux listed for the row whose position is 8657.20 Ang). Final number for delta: 500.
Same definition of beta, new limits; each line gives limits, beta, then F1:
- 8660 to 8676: 464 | 21.5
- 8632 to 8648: 629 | 25.1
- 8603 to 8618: 565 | 23.8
